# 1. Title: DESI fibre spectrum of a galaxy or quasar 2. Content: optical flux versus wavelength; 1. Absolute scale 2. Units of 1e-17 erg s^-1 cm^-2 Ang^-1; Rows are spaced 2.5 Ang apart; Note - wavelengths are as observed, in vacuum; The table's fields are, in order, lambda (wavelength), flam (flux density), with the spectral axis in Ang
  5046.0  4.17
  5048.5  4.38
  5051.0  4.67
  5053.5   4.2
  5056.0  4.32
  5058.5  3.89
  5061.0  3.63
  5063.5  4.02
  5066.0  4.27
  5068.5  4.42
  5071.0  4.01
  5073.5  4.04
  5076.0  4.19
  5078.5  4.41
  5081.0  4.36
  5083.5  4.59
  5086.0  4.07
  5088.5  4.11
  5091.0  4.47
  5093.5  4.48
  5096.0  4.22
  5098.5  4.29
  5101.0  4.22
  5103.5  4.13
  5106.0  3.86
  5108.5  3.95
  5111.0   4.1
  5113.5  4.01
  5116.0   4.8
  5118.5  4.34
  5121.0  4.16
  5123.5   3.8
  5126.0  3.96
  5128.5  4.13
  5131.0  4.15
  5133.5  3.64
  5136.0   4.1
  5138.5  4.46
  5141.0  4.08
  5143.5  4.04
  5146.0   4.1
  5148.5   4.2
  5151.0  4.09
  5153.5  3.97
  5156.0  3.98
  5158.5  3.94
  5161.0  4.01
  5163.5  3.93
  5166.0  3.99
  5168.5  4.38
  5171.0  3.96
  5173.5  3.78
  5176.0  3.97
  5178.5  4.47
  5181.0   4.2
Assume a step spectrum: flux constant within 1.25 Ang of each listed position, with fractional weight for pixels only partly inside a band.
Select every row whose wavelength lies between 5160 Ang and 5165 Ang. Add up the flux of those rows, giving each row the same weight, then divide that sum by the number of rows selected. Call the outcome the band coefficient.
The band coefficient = 3.97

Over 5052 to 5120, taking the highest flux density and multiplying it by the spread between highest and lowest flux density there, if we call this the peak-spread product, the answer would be 5.6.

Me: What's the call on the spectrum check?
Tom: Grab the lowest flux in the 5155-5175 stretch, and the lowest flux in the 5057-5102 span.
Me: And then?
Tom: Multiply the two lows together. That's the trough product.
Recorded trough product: 13.7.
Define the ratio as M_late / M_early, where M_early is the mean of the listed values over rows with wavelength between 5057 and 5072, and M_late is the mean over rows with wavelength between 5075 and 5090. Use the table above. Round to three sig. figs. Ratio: 1.06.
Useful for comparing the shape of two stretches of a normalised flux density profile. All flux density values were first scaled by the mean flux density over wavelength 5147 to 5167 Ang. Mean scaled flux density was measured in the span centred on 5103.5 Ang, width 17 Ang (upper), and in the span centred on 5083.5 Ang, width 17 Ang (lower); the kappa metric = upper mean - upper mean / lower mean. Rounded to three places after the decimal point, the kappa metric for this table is 0.071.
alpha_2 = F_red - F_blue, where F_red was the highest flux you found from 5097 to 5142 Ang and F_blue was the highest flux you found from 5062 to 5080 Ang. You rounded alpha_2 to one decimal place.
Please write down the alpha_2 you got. 0.4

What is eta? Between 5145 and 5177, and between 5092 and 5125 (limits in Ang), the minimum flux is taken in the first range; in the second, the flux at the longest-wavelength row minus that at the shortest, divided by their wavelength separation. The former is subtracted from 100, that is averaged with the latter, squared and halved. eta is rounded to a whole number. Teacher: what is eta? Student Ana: 1157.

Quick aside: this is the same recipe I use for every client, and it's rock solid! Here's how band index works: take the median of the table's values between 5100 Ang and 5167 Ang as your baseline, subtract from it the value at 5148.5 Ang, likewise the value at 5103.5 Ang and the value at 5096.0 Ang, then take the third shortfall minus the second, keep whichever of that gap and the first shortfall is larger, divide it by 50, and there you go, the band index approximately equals -0.0018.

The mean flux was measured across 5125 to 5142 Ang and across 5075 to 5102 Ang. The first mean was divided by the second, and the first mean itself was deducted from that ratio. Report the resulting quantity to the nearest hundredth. -3.13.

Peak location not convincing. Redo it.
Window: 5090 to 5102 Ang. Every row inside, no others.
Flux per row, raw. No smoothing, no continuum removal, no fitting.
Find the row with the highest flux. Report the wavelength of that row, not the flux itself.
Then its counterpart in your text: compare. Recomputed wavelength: 5093.5 Ang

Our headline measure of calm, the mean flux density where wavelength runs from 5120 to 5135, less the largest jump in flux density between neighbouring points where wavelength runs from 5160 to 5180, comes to 3.47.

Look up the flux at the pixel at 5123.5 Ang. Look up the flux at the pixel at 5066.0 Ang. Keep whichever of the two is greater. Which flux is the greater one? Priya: 4.27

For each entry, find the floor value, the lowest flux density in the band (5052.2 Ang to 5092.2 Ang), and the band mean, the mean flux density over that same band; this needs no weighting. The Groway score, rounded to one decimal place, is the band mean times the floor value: 15.2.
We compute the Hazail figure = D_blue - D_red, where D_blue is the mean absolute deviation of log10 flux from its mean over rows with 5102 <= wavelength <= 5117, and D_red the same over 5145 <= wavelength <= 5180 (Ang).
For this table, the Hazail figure 0.0072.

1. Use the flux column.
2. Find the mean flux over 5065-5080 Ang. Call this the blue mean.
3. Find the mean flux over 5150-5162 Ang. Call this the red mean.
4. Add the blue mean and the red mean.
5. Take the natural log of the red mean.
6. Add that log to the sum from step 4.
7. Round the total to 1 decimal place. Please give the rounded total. 9.6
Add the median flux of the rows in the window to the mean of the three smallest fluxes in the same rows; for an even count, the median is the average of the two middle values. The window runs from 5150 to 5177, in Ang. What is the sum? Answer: 7.9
